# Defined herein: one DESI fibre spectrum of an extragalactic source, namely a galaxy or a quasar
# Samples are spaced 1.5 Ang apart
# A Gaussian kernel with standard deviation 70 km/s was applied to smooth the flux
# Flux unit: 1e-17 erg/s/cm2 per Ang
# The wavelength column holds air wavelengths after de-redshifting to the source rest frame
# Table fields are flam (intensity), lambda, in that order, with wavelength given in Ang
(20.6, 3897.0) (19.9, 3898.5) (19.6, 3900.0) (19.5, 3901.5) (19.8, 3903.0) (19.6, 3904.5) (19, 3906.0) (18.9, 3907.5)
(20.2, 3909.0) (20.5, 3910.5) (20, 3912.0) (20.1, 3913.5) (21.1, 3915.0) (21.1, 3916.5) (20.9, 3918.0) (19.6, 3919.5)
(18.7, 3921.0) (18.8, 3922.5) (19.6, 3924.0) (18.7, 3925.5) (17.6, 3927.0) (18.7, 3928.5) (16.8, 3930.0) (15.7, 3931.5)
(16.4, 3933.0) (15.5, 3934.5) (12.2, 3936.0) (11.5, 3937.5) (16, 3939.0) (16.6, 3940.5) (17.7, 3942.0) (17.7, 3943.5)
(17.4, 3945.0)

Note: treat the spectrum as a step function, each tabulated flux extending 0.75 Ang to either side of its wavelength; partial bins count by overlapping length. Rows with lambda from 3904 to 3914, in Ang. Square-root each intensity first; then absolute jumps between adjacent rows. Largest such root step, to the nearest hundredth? 0.15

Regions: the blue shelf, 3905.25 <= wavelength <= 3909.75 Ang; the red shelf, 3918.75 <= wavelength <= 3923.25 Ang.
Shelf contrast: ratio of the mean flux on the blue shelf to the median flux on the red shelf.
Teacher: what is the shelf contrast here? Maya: 1.03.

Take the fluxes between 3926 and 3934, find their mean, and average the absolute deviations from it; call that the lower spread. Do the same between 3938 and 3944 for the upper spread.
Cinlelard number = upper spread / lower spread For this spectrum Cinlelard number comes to 0.8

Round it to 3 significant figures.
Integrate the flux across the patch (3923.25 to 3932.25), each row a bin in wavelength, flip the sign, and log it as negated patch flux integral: -161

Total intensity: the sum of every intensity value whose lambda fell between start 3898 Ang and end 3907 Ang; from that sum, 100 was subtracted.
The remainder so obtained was 17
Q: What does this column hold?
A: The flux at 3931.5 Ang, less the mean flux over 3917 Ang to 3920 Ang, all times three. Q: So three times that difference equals -14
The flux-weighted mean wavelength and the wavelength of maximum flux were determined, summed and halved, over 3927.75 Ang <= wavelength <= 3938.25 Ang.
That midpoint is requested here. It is 3930.5 Ang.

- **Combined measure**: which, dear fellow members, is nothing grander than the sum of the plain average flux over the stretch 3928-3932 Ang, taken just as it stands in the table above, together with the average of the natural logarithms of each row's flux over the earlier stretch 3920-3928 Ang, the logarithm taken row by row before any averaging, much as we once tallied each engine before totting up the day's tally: 20.0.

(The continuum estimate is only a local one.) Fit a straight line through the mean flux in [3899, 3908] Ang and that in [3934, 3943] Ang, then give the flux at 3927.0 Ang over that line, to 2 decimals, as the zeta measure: 1.07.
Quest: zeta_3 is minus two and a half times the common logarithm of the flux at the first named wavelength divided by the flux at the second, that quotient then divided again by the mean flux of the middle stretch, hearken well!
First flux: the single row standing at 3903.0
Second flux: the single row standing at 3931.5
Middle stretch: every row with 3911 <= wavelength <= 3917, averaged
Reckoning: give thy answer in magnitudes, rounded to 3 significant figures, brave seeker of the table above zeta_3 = 3.03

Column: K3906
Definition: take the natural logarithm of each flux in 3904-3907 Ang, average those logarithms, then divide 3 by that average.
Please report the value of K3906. 1.01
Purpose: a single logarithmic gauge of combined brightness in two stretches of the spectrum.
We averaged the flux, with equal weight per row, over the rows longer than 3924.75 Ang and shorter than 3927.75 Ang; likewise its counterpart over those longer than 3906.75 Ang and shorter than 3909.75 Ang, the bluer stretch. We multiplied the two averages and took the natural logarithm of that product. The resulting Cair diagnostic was 5.87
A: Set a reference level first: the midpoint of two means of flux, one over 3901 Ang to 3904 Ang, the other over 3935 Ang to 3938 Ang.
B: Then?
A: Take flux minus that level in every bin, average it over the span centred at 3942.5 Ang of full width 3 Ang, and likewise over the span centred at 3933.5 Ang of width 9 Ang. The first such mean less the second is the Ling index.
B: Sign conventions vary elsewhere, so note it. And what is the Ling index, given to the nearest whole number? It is 3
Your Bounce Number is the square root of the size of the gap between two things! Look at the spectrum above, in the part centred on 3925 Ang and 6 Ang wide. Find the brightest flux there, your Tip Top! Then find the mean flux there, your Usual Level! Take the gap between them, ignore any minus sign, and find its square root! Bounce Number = 0.96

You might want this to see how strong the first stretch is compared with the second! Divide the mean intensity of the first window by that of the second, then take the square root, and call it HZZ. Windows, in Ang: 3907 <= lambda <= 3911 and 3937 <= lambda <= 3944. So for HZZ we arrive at 1.12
